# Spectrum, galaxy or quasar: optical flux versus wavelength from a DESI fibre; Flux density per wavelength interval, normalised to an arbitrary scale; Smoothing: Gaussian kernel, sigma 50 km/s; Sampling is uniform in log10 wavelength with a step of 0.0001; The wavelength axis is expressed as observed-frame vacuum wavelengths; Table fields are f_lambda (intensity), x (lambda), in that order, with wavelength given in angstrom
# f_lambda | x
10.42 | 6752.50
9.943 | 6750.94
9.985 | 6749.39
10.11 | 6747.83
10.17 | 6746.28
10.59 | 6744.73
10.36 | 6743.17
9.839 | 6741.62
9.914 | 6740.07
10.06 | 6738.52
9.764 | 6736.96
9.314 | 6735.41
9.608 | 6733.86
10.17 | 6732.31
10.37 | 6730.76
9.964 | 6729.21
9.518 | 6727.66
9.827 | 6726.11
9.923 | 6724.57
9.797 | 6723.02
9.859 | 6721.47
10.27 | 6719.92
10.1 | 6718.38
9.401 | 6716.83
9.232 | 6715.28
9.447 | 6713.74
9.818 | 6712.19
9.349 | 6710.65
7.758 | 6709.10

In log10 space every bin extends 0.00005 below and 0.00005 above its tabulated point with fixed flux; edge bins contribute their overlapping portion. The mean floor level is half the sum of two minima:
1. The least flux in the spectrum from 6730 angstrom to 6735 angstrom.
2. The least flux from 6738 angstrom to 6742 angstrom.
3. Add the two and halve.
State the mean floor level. 9.72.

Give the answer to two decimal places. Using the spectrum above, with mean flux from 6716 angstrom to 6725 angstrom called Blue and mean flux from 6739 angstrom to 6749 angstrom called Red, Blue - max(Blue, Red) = -0.27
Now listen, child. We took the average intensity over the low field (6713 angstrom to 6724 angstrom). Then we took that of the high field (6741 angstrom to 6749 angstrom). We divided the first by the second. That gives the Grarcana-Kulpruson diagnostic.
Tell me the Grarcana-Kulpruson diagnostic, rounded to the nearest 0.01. 0.95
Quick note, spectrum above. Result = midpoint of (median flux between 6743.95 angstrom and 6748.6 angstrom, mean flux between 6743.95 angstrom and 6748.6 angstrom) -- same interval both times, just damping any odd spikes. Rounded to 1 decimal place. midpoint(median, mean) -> 10.2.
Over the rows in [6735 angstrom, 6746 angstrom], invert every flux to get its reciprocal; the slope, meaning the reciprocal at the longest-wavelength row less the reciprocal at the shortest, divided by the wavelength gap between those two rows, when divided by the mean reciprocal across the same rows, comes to -0.014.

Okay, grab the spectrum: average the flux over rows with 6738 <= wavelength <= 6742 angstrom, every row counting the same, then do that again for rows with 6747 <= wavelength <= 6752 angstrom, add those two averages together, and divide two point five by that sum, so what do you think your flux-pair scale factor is 0.125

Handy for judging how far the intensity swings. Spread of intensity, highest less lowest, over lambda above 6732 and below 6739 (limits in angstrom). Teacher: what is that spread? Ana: 0.86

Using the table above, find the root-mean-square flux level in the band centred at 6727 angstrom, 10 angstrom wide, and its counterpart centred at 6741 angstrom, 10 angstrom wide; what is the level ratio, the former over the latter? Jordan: 0.98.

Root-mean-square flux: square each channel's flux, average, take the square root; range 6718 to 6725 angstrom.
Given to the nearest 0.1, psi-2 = 10.0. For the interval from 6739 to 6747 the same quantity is 10.2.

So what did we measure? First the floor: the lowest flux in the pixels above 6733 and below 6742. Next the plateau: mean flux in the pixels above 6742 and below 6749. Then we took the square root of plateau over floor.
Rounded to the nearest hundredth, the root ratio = 1.05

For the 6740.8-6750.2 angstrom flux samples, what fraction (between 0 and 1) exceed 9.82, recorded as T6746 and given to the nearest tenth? 1.0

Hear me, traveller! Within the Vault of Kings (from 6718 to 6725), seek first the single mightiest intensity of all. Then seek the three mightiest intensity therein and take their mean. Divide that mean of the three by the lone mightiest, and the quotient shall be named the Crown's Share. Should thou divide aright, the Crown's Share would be 0.983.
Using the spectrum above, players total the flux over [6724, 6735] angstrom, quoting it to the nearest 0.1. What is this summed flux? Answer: 69.4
